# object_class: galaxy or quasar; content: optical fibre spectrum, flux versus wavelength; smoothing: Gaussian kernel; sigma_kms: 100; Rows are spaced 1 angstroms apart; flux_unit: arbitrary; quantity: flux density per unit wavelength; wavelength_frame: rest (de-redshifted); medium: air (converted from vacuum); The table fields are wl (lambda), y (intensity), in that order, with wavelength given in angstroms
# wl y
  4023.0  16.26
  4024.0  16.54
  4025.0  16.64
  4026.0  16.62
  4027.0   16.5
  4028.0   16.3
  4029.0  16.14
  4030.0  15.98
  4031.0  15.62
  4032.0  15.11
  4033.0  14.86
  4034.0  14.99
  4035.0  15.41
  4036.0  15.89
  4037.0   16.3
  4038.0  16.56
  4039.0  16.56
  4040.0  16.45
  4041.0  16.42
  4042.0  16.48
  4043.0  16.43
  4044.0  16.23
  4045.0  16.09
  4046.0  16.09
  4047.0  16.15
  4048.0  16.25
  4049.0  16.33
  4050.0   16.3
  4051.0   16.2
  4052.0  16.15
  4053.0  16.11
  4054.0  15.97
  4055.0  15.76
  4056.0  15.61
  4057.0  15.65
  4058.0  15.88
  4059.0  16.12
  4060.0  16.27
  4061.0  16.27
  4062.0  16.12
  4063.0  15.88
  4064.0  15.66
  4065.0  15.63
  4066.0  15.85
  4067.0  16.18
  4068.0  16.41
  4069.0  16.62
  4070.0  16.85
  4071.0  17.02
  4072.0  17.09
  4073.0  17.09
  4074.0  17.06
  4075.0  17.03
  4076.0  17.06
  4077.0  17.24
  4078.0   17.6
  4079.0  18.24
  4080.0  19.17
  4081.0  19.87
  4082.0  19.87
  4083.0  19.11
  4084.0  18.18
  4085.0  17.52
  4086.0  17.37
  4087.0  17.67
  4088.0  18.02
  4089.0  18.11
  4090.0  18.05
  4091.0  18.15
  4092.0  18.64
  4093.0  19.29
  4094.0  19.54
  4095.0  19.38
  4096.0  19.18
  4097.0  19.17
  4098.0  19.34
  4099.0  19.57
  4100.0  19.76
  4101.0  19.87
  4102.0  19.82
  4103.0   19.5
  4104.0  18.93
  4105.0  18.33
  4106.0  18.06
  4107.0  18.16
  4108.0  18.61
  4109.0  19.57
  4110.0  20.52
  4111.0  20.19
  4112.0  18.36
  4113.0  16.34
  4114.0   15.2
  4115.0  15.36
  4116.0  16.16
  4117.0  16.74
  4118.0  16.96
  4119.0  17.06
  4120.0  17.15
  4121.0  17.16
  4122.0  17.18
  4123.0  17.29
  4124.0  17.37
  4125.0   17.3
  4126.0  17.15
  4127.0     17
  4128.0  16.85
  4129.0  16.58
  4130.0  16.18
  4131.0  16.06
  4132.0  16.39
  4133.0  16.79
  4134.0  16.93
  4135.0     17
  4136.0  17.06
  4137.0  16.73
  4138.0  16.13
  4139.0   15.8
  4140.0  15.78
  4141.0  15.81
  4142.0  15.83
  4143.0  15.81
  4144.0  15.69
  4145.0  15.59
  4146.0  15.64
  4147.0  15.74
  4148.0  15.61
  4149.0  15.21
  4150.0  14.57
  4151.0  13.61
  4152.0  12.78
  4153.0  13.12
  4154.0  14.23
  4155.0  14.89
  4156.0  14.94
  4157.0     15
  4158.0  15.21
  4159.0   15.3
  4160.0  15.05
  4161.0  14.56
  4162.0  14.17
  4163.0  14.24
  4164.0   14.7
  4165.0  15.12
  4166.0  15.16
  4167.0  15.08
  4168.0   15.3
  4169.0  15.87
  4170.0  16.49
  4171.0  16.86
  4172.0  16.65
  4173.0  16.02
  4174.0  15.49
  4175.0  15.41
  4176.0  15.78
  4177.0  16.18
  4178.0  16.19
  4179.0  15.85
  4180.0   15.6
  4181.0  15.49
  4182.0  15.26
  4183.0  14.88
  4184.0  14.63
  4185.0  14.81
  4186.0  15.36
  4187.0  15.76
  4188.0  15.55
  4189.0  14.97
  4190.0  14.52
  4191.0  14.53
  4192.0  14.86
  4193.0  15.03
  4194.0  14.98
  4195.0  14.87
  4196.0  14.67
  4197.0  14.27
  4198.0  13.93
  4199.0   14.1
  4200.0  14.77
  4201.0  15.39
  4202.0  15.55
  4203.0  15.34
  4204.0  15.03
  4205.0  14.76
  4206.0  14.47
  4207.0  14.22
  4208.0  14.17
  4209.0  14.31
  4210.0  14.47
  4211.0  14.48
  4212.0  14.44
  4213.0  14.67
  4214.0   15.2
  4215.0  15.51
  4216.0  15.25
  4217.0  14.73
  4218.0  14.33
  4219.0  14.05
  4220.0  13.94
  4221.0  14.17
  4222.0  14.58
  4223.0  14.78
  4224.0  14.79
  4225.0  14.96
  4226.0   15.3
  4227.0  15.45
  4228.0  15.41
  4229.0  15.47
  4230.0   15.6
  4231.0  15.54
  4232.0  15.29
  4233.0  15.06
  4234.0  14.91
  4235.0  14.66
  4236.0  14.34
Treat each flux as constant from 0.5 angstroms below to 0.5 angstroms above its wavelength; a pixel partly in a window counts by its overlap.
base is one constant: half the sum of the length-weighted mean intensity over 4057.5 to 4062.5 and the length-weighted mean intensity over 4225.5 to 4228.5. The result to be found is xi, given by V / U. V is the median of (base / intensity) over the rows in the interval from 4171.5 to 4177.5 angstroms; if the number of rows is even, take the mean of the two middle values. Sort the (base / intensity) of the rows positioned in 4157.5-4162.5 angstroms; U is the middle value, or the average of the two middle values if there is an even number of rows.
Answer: 0.95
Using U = 1.05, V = 0.99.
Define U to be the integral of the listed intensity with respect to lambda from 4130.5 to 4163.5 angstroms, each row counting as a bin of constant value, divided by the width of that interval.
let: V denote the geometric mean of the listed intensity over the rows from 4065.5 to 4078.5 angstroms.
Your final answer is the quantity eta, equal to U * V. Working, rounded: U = 15.4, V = 16.8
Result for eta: 259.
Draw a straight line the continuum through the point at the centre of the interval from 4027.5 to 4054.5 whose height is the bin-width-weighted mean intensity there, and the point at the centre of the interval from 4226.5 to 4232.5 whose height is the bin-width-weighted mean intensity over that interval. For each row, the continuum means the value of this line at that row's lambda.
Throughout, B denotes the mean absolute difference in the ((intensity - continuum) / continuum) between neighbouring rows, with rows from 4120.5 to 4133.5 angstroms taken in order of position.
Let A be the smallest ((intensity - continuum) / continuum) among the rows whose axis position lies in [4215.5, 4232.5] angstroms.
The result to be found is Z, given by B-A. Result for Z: 0.11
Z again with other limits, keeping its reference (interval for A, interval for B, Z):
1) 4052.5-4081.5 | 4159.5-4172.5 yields 0.05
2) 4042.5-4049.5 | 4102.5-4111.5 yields 0.03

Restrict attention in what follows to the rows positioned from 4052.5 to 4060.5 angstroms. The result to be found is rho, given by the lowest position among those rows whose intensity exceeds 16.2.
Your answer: 4060.0 angstroms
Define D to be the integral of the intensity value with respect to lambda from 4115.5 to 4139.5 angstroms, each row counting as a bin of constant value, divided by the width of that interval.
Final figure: 16.8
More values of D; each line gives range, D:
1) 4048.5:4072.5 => 16.2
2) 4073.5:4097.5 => 18.4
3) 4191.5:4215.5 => 14.7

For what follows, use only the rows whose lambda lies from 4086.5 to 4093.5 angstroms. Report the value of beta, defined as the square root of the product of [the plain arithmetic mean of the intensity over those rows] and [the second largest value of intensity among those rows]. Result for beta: 18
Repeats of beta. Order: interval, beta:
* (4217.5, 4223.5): 14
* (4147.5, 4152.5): 15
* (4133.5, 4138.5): 17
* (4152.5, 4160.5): 15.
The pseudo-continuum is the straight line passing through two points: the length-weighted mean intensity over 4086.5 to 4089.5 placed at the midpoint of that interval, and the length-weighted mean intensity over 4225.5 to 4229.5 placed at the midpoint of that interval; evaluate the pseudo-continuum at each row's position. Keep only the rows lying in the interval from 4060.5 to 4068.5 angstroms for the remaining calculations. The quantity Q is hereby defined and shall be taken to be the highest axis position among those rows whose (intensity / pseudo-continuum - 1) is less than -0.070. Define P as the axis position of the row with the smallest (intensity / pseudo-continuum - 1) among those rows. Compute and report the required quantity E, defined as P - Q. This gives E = -3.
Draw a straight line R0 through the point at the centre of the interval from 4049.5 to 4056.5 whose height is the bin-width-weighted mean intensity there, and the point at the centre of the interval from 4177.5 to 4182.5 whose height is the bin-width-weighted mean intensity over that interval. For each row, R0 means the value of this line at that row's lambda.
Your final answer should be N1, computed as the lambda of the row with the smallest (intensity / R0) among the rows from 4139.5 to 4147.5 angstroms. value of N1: 4145.0 angstroms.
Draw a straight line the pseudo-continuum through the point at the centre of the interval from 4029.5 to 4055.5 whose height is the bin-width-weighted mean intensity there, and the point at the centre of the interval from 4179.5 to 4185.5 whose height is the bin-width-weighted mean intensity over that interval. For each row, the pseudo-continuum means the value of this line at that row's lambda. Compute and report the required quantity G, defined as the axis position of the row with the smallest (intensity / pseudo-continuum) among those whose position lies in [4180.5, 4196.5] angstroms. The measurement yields 4190.0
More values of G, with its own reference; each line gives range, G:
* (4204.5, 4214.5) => 4208.0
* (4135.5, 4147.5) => 4145.0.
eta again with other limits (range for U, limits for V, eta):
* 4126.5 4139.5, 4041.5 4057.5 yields 267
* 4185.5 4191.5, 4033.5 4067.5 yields 243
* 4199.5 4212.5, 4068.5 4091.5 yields 262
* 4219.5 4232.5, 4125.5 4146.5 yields 245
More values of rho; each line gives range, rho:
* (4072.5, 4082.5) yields 4073.0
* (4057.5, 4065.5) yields 4060.0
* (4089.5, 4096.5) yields 4090.0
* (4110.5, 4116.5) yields 4111.0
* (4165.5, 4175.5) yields 4170.0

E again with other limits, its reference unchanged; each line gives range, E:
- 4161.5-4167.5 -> -5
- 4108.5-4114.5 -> 0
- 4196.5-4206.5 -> -8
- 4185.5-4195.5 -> -5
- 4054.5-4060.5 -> -4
